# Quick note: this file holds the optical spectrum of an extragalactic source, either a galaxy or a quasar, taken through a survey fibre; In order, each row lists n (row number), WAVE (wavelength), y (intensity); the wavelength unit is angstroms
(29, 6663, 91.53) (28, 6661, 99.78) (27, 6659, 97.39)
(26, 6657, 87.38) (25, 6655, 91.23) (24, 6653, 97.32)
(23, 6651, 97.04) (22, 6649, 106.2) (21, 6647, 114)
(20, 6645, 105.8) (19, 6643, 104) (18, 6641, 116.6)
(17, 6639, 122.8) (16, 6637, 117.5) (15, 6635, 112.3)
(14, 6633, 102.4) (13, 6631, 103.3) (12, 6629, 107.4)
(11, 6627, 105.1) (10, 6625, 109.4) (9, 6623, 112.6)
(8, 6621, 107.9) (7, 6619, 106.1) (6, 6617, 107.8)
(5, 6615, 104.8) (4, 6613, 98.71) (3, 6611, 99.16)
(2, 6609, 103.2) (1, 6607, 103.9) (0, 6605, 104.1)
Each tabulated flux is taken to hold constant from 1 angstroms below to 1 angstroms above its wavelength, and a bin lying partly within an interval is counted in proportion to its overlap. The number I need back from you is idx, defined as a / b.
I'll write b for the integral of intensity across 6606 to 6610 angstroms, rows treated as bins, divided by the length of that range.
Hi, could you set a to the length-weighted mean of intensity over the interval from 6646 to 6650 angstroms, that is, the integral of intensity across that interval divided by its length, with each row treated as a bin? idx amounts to 1.06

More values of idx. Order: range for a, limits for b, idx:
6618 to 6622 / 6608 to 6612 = 1.06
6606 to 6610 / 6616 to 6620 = 0.97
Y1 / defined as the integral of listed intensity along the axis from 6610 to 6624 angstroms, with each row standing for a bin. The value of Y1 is 1474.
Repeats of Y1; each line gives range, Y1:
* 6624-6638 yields 1515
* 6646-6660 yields 1381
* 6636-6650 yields 1574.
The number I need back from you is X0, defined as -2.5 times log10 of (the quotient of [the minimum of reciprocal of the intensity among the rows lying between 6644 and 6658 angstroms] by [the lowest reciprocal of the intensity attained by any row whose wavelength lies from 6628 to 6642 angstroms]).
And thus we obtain -0.08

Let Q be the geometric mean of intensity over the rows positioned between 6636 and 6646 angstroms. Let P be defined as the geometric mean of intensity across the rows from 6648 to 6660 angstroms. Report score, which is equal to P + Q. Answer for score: 209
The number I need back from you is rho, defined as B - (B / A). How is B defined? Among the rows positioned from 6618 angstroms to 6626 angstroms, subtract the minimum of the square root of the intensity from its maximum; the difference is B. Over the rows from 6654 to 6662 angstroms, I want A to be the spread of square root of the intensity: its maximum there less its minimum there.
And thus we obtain -0.2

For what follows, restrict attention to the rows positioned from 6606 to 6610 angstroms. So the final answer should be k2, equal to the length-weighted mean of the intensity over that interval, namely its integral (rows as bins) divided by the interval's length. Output 104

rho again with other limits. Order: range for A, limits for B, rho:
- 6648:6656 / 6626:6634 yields -0.1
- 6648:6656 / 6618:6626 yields -0.1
